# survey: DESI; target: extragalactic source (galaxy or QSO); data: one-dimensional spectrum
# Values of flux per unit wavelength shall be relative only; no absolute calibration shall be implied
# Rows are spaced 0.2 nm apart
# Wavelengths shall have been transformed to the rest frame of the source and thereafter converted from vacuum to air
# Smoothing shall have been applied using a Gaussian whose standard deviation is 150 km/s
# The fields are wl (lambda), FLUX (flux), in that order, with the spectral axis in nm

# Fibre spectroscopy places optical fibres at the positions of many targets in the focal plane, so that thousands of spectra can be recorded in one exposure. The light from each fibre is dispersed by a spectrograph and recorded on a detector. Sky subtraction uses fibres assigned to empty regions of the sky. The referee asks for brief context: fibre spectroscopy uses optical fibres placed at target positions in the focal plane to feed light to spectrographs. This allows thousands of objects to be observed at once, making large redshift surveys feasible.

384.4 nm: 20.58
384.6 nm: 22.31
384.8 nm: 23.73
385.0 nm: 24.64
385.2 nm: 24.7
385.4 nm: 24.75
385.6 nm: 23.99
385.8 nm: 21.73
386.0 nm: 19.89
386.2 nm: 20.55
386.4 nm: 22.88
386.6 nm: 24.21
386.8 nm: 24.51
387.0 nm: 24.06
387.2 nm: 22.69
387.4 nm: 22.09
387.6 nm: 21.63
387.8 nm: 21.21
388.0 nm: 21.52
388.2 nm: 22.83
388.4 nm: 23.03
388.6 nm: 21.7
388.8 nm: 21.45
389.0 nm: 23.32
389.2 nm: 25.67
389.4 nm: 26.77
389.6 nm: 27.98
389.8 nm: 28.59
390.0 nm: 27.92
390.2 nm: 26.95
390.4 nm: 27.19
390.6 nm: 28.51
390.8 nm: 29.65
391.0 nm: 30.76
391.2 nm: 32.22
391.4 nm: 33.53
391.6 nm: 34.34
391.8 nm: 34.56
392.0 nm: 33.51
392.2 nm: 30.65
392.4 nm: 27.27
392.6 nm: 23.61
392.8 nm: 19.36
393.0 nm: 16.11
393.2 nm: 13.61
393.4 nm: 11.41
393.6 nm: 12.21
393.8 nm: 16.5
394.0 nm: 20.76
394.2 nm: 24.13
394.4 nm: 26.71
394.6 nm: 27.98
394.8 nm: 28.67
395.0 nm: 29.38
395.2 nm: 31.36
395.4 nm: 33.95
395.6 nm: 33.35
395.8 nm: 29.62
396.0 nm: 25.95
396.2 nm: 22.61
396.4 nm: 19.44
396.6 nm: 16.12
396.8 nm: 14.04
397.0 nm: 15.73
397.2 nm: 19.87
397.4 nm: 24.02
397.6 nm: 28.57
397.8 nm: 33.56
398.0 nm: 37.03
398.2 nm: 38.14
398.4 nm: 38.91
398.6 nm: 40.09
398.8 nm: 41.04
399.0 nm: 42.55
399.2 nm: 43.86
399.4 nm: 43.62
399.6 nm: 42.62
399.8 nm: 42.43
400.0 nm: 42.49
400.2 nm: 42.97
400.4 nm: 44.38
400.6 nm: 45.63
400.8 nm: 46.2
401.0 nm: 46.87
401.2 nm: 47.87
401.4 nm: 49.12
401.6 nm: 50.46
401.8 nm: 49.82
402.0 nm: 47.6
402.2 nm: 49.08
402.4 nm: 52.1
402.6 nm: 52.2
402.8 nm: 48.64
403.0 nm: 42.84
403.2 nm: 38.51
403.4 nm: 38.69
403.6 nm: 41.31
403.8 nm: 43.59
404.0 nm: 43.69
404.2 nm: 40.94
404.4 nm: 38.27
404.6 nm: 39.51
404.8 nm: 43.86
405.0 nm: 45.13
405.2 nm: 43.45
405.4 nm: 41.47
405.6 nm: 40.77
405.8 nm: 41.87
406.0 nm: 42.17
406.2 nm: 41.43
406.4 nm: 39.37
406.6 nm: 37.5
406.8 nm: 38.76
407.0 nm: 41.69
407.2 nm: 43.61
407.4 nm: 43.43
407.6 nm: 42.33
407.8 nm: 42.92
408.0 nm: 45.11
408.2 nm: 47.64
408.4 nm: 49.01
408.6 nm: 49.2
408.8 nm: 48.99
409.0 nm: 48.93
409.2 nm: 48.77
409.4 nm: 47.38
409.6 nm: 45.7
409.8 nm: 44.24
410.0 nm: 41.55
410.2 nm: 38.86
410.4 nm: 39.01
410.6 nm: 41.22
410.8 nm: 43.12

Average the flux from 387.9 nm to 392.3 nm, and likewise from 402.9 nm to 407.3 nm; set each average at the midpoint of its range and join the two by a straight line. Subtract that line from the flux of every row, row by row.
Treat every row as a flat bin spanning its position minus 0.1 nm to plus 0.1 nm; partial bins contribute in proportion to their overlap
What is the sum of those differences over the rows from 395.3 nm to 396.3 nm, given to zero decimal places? -19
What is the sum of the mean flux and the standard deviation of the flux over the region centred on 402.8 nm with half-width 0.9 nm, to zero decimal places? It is 51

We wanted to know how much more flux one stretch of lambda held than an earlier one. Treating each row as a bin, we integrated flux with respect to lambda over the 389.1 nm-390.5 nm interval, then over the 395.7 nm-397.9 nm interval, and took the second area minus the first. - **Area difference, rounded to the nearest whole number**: 12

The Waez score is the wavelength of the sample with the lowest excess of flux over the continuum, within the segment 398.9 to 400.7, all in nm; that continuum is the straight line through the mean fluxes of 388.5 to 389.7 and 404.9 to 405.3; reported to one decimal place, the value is 400.0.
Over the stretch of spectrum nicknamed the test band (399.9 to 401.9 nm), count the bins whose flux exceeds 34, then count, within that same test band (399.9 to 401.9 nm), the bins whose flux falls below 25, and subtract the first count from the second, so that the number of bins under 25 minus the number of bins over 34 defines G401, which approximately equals -10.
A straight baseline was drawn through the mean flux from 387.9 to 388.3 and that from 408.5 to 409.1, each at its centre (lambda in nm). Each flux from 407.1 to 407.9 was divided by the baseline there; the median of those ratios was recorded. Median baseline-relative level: 0.91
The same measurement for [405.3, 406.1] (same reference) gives 0.93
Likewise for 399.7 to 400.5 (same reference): 1.14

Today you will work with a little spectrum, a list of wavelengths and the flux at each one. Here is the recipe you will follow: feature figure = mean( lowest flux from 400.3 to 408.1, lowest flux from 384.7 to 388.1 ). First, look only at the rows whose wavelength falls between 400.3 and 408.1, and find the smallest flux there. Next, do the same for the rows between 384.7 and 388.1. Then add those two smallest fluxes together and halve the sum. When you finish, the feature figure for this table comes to 28.7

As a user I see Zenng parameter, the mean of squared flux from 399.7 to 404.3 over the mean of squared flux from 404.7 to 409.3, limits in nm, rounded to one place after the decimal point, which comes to 1.1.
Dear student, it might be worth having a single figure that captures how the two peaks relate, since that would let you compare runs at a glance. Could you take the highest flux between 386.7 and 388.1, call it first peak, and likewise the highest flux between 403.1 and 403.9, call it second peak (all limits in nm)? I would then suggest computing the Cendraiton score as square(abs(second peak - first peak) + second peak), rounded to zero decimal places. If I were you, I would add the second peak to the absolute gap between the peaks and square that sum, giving 3928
